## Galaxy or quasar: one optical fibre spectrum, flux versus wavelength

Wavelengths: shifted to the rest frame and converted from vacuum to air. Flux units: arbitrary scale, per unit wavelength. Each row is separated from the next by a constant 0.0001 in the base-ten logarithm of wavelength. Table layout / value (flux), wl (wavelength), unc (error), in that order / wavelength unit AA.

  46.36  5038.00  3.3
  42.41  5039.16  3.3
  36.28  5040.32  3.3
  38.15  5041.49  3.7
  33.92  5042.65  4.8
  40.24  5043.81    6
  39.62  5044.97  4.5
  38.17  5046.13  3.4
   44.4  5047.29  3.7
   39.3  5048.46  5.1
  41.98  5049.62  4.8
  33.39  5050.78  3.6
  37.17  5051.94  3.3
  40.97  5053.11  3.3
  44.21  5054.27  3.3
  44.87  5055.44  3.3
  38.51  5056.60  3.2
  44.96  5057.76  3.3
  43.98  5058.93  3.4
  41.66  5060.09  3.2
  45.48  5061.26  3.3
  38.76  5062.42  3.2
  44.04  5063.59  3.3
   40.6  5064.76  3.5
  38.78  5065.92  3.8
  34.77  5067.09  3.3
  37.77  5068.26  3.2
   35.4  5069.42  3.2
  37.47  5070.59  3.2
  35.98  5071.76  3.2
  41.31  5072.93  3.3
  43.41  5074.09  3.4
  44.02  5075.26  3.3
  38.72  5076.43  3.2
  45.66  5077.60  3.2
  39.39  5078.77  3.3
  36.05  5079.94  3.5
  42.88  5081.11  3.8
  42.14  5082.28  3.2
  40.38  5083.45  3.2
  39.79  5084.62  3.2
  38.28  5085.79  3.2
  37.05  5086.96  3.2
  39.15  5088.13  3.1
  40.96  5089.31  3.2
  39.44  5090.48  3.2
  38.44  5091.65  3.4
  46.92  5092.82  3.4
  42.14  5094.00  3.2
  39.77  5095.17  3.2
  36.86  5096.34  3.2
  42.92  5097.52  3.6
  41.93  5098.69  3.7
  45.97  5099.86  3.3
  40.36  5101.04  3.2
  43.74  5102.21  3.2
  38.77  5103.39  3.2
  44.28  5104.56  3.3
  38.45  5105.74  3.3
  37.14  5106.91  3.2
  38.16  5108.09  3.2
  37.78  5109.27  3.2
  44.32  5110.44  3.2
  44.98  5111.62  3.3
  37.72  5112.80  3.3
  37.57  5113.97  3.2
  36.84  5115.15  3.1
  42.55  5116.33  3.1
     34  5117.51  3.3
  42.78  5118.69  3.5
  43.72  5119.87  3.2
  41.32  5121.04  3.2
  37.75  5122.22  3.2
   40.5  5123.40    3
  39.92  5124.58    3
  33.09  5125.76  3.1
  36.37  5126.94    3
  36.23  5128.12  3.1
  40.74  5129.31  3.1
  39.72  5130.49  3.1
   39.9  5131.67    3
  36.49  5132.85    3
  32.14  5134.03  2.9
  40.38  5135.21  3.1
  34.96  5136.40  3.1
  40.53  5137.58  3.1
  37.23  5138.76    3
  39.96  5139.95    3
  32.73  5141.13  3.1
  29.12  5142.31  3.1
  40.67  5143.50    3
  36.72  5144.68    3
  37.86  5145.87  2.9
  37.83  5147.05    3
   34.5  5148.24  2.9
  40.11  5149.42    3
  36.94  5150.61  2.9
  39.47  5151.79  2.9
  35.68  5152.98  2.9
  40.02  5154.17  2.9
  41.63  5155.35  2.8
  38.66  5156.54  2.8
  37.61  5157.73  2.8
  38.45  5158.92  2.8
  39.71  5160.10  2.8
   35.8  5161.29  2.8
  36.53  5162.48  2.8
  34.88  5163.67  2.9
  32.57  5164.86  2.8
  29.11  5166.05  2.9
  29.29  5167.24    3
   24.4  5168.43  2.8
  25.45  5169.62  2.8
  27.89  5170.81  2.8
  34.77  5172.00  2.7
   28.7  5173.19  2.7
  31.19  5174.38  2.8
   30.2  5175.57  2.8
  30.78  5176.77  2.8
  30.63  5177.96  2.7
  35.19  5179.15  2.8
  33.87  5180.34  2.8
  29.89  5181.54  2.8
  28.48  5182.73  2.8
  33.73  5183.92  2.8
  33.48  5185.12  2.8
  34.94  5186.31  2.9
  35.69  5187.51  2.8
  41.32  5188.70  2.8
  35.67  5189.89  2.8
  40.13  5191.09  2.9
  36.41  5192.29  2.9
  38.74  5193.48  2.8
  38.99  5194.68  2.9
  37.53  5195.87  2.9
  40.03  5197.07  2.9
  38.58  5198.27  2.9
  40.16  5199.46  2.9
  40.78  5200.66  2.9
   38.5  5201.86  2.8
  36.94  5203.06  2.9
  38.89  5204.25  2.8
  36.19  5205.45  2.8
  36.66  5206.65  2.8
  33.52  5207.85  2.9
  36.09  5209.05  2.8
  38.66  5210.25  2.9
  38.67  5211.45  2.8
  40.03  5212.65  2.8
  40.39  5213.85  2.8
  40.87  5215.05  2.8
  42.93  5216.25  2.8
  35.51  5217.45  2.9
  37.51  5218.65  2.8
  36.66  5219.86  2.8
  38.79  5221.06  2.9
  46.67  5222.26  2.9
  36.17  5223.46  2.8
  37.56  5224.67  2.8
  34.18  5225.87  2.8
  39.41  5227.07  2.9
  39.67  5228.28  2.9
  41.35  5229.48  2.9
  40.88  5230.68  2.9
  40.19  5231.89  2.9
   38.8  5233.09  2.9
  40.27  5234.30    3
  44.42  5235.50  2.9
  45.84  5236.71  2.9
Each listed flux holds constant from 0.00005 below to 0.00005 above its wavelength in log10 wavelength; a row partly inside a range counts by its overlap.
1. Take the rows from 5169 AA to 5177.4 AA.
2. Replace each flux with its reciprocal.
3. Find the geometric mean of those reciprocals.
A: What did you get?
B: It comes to 0.034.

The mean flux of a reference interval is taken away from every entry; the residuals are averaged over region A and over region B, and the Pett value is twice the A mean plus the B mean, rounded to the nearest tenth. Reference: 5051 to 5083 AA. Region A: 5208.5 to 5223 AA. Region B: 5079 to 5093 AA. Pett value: -3.2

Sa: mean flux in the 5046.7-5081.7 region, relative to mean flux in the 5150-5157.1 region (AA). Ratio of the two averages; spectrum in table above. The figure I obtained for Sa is 1.05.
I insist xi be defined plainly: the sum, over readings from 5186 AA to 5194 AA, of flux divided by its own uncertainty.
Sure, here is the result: 93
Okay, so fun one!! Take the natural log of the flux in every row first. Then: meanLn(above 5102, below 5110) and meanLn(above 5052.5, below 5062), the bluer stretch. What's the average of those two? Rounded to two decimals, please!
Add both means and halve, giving 3.72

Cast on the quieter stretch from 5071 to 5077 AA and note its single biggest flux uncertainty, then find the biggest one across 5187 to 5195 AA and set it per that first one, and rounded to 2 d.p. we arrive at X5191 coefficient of 0.85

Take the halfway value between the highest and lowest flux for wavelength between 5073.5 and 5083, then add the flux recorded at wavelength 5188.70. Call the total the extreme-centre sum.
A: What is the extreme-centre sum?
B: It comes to 82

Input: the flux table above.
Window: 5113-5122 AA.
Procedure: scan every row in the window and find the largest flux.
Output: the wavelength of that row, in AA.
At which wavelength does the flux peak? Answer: 5119.87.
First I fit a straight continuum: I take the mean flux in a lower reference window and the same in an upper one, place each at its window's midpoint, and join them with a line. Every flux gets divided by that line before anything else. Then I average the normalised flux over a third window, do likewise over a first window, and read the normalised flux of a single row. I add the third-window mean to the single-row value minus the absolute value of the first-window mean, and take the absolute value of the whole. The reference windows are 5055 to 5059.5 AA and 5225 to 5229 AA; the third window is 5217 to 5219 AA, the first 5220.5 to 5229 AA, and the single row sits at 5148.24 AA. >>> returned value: 0.79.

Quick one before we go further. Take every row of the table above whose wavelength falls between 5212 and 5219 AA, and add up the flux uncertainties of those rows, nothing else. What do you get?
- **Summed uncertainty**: 17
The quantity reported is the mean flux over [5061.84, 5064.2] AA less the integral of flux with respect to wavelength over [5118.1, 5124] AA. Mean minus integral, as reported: -202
